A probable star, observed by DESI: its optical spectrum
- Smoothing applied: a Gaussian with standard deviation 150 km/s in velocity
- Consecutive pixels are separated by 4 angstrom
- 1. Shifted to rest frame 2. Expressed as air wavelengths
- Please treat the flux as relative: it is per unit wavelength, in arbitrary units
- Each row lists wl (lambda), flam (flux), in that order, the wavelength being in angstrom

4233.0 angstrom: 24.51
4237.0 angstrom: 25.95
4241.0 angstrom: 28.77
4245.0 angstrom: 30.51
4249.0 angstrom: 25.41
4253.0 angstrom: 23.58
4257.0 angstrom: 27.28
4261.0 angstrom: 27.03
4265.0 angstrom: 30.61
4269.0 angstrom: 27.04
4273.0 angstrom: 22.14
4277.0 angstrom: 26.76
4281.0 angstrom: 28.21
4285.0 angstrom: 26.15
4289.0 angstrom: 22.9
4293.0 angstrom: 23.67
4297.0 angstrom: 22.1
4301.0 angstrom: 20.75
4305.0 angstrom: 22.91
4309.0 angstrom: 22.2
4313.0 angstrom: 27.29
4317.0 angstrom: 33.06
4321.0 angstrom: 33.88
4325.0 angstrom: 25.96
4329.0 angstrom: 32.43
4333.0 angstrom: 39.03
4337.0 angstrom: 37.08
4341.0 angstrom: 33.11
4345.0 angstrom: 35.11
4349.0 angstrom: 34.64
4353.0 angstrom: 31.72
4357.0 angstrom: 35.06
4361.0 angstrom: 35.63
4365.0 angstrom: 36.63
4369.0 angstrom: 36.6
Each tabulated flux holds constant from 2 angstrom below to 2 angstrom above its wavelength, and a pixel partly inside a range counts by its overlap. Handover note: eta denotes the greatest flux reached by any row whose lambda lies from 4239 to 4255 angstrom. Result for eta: 30.51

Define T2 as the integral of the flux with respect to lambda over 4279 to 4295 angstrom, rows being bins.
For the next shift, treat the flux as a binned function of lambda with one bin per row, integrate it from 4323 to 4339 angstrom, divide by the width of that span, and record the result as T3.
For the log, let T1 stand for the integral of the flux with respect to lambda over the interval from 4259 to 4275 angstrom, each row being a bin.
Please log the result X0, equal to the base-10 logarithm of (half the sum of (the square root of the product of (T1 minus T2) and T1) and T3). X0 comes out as 1.83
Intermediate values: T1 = 427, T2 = 404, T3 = 33.6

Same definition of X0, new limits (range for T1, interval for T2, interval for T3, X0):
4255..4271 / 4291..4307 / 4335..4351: 2.07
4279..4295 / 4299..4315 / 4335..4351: 1.87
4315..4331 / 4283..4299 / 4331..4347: 2.15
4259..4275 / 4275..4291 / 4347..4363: 1.71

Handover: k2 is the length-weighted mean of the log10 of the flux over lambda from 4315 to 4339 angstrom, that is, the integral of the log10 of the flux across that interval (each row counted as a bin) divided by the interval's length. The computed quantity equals 1.52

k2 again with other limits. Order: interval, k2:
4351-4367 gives 1.54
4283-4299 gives 1.37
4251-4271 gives 1.43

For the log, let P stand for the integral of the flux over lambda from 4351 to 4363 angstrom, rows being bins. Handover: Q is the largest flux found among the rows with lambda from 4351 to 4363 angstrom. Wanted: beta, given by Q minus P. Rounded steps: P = 410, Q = 35.63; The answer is -374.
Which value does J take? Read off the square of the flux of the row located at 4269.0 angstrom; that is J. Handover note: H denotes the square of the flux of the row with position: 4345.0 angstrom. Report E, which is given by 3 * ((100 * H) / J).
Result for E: 506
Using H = 1233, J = 731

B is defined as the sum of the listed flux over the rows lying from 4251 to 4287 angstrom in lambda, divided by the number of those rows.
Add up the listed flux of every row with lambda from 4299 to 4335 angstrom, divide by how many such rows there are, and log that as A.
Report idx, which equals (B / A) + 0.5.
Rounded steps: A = 29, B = 26.5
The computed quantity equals 1.4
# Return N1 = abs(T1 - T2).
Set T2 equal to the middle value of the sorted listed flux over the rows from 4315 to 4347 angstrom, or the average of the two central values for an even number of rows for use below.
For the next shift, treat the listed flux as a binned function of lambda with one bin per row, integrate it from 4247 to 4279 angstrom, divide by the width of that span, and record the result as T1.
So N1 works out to 7.3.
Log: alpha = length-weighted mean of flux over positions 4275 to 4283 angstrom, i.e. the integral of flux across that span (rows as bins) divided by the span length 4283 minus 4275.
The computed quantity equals 27.5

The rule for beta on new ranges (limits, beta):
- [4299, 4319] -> -472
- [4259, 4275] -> -397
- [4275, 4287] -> -296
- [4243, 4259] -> -397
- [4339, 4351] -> -376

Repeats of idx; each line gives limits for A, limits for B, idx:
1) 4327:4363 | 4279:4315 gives 1.2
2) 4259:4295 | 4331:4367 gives 1.9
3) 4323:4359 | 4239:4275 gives 1.3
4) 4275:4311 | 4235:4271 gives 1.6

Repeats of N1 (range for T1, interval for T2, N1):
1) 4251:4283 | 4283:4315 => 3.7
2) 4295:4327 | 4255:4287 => 1.0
